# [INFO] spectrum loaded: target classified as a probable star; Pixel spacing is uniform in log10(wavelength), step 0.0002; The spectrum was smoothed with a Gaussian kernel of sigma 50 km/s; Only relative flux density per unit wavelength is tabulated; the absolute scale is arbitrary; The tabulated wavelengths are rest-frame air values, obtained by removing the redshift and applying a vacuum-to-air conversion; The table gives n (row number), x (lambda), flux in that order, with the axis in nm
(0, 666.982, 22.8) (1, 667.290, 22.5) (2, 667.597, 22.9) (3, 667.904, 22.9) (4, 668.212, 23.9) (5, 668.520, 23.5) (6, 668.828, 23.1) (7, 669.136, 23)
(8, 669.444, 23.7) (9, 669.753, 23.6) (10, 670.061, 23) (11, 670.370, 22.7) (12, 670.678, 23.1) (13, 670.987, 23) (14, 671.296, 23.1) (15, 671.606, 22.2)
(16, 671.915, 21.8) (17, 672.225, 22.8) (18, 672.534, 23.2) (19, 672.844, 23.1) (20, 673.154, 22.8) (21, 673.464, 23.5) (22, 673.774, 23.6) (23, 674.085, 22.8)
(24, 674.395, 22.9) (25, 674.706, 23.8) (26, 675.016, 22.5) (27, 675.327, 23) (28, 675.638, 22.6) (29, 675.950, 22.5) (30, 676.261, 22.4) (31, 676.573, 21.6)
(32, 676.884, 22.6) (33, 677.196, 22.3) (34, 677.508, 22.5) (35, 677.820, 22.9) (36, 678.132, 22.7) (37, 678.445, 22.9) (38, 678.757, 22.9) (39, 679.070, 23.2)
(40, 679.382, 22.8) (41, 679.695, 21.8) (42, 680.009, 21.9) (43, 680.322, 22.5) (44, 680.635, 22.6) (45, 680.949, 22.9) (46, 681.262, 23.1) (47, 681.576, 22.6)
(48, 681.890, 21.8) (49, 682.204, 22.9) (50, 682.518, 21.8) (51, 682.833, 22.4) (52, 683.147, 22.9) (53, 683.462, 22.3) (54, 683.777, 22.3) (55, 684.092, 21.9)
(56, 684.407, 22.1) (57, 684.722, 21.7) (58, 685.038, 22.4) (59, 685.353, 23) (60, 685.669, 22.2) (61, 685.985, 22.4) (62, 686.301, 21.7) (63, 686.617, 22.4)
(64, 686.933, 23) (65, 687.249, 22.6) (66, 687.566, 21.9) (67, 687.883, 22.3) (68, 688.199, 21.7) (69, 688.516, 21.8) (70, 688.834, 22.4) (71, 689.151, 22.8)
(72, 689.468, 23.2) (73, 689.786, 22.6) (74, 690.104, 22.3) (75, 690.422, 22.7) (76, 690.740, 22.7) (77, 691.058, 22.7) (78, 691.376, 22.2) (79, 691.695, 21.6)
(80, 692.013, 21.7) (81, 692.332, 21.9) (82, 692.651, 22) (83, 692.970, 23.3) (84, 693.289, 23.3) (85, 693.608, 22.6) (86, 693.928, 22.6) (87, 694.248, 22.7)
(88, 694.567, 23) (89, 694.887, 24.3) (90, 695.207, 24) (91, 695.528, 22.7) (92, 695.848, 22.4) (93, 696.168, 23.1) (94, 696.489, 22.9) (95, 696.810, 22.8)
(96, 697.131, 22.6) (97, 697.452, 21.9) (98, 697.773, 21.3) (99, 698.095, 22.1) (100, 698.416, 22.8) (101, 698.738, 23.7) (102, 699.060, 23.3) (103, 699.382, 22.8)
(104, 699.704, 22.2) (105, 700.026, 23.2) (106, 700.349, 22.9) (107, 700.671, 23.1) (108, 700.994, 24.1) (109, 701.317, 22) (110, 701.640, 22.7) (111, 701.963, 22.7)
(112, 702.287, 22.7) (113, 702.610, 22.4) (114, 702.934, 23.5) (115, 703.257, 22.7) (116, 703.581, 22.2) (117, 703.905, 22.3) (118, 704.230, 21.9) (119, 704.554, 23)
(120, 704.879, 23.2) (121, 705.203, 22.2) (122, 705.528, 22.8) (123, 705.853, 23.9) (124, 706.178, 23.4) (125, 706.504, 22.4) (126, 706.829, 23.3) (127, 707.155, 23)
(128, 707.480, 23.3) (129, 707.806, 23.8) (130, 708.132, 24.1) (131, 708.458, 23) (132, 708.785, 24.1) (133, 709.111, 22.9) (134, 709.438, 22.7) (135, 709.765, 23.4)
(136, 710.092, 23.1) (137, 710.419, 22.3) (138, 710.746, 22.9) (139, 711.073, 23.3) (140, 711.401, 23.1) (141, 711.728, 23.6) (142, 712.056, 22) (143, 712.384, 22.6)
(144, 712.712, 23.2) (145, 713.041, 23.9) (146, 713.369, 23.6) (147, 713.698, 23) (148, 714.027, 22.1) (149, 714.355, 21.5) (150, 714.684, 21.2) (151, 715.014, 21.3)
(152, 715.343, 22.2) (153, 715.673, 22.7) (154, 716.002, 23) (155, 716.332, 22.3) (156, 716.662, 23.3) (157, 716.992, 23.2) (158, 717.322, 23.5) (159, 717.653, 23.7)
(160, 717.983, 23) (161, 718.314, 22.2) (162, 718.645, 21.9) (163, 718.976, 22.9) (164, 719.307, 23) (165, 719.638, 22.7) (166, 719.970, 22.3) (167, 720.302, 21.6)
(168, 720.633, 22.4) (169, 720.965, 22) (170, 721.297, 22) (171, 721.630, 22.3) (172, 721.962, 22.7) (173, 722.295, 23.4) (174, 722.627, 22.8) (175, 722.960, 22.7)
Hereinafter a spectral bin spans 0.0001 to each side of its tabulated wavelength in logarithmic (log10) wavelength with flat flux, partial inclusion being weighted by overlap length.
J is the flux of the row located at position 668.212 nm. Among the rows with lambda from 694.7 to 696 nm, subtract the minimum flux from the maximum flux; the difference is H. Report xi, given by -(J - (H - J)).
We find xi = -45.9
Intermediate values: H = 1.9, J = 23.9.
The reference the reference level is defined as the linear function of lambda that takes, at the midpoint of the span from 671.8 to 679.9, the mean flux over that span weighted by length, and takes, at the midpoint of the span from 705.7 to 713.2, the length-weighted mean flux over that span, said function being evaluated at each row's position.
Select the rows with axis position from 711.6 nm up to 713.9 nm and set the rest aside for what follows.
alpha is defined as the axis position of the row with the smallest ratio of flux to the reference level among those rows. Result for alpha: 712.056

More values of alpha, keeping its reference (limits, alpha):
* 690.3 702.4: 697.773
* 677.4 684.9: 684.722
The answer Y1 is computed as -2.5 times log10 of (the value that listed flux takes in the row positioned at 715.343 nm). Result -3.37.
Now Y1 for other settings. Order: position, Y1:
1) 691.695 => -3.34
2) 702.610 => -3.38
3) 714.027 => -3.36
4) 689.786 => -3.39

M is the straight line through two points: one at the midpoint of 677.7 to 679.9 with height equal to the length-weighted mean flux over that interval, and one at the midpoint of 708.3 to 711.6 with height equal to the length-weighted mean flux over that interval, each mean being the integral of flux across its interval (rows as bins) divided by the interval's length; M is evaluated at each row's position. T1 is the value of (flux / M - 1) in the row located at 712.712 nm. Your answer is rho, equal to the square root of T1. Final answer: 0.059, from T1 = 0.004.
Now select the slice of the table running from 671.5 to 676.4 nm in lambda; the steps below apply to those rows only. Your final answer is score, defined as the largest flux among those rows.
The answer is 23.8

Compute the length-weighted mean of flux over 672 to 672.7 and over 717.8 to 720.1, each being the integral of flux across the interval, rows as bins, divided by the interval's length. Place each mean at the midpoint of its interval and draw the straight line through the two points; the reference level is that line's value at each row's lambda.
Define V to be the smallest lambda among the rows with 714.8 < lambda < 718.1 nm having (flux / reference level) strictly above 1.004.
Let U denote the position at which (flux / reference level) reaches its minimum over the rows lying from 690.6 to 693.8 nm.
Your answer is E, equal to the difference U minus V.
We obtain -23.98 nm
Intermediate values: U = 691.695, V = 715.673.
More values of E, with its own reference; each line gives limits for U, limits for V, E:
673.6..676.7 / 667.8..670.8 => 8.36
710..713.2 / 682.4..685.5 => 26.70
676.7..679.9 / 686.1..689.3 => -7.24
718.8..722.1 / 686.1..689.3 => 33.37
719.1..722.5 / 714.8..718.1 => 4.63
